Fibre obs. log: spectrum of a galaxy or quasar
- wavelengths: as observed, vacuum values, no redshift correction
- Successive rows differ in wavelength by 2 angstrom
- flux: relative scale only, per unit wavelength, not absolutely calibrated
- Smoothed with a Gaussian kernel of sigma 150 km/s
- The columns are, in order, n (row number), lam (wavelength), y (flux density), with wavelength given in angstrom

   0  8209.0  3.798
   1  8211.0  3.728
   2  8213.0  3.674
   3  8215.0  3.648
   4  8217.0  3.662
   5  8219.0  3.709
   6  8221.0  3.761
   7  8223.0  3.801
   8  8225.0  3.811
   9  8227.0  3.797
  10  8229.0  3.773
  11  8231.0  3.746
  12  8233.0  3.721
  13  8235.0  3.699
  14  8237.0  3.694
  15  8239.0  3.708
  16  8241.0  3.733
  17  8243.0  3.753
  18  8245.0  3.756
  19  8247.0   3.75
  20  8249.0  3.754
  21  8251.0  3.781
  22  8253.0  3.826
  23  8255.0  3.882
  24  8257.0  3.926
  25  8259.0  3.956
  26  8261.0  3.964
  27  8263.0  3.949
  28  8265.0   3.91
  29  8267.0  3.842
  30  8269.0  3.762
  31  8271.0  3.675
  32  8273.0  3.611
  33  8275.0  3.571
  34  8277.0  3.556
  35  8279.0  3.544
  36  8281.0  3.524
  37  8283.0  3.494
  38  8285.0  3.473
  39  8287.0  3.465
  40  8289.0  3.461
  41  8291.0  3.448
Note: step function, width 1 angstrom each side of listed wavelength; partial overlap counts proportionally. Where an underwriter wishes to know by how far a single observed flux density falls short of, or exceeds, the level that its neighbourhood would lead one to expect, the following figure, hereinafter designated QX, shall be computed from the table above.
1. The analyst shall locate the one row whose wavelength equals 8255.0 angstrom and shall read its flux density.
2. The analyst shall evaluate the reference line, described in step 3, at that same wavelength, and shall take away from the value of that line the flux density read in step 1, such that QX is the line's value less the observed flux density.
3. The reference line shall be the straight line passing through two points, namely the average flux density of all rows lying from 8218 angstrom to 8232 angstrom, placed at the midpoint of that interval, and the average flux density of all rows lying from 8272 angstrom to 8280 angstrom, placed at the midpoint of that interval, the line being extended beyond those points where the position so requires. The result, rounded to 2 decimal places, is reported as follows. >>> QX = -0.23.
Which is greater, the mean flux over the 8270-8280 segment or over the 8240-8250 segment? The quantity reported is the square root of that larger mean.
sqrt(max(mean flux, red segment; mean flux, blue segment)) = 1.94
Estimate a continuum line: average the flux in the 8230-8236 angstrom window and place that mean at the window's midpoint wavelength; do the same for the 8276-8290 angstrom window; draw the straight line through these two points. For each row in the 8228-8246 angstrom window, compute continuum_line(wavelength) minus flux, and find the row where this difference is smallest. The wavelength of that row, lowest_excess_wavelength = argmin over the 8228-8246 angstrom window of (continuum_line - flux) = 8245.0 angstrom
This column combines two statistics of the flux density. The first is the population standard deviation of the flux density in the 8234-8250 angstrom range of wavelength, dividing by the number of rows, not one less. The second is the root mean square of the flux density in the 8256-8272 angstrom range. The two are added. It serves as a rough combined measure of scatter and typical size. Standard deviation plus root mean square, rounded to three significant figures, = 3.90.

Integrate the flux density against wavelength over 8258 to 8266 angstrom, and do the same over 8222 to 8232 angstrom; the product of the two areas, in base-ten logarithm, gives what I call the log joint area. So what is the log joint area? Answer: 3.1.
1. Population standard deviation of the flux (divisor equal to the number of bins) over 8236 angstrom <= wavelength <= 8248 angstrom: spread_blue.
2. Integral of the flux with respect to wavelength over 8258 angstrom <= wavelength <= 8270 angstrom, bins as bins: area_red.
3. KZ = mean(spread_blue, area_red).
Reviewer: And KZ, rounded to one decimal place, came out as 23.4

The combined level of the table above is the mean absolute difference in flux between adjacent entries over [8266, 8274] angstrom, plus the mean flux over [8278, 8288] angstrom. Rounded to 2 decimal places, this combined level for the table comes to 3.58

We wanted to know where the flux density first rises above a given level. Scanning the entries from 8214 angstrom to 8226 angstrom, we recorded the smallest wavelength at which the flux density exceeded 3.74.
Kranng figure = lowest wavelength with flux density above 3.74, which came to 8221.0 angstrom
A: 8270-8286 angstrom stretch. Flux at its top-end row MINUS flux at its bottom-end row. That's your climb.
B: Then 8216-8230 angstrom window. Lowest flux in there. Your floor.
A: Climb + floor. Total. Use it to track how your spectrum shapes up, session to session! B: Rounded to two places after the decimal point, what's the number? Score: 3.46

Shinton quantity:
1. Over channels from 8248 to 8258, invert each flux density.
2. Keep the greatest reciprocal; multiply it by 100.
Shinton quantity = 26.6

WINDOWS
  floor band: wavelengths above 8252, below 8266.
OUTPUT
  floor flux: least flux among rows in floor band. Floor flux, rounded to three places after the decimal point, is 3.826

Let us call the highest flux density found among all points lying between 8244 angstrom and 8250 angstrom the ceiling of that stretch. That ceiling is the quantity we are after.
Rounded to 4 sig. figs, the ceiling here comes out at 3.756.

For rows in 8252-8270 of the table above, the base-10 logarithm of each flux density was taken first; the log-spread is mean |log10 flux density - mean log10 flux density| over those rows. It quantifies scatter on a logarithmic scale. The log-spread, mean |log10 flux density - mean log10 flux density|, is 0.0063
